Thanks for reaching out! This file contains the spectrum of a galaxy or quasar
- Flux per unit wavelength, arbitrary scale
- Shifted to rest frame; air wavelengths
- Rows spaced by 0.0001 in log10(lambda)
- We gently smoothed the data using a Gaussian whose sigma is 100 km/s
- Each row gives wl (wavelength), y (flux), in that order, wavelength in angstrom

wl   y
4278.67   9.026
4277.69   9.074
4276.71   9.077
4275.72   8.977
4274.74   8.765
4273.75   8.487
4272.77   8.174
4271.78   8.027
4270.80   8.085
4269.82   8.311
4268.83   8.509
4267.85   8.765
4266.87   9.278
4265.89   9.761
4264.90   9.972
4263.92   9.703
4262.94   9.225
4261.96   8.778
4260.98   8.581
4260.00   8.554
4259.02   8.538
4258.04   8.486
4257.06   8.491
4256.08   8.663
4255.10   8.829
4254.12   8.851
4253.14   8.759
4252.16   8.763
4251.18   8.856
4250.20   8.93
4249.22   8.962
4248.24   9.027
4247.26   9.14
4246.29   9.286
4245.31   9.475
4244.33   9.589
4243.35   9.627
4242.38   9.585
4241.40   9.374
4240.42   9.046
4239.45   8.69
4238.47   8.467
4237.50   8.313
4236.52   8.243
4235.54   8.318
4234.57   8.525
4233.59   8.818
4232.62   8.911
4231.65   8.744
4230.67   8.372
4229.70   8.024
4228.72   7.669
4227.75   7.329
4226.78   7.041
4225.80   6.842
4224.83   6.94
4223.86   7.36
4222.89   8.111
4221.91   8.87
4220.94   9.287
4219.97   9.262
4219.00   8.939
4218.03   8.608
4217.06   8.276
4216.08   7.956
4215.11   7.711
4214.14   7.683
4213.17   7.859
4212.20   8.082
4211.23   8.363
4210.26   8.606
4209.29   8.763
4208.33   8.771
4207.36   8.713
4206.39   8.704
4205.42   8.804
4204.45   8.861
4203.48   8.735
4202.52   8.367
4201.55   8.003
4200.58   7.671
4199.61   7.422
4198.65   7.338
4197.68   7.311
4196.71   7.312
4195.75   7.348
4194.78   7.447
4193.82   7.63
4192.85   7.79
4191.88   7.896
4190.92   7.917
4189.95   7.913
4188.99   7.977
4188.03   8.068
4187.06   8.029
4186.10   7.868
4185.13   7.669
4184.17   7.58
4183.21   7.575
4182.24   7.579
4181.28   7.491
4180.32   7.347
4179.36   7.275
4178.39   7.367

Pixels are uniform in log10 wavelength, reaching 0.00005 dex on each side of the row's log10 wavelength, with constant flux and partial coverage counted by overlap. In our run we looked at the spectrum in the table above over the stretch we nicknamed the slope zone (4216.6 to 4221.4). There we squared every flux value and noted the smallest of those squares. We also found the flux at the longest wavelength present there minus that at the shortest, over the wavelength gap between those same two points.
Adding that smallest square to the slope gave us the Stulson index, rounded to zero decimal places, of 69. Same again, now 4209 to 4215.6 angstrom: 59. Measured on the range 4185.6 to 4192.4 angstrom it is 62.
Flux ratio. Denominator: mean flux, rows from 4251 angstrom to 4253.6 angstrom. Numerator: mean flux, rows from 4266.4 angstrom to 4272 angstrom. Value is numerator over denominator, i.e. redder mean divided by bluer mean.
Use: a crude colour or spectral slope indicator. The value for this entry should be 0.97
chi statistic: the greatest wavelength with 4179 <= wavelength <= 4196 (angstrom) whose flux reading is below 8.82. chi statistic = 4195.75 angstrom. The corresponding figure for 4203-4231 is 4230.67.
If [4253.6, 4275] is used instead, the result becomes 4274.74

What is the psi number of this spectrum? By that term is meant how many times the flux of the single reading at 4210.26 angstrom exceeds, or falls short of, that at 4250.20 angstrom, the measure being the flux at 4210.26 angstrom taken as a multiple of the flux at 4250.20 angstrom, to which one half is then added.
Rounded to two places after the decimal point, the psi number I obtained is 1.46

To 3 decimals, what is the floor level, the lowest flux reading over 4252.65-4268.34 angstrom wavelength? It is 8.486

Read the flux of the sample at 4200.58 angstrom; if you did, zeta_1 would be 7.671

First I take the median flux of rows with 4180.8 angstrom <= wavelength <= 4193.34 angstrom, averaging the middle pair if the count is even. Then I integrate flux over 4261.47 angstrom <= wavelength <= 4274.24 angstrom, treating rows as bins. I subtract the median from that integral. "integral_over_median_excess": 105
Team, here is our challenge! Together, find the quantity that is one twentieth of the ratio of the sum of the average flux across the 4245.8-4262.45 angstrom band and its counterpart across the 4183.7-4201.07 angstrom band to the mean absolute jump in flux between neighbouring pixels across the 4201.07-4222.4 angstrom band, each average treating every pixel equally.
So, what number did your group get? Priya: 4.1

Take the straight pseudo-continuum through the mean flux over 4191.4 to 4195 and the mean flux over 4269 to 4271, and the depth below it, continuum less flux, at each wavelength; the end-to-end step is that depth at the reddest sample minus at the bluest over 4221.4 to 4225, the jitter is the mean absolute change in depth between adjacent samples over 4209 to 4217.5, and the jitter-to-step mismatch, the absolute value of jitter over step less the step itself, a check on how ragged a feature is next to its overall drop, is 1.8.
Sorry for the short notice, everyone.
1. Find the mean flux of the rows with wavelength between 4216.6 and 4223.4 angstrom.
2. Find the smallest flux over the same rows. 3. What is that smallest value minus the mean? -0.65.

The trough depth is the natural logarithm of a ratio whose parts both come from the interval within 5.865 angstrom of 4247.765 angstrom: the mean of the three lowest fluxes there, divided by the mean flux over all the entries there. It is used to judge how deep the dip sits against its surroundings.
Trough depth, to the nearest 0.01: -0.04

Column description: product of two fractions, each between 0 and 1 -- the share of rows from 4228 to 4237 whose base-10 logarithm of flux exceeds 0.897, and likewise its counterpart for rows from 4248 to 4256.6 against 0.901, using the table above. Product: 0.89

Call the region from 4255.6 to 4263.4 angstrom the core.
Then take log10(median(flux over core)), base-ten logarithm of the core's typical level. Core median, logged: 0.93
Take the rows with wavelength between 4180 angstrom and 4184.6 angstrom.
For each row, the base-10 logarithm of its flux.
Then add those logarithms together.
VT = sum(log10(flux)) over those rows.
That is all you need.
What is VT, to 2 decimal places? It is 4.38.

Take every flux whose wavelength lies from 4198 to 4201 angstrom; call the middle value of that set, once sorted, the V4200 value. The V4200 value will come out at 7.4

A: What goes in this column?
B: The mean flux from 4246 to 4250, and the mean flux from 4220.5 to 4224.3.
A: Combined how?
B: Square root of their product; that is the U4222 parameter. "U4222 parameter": 8.7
